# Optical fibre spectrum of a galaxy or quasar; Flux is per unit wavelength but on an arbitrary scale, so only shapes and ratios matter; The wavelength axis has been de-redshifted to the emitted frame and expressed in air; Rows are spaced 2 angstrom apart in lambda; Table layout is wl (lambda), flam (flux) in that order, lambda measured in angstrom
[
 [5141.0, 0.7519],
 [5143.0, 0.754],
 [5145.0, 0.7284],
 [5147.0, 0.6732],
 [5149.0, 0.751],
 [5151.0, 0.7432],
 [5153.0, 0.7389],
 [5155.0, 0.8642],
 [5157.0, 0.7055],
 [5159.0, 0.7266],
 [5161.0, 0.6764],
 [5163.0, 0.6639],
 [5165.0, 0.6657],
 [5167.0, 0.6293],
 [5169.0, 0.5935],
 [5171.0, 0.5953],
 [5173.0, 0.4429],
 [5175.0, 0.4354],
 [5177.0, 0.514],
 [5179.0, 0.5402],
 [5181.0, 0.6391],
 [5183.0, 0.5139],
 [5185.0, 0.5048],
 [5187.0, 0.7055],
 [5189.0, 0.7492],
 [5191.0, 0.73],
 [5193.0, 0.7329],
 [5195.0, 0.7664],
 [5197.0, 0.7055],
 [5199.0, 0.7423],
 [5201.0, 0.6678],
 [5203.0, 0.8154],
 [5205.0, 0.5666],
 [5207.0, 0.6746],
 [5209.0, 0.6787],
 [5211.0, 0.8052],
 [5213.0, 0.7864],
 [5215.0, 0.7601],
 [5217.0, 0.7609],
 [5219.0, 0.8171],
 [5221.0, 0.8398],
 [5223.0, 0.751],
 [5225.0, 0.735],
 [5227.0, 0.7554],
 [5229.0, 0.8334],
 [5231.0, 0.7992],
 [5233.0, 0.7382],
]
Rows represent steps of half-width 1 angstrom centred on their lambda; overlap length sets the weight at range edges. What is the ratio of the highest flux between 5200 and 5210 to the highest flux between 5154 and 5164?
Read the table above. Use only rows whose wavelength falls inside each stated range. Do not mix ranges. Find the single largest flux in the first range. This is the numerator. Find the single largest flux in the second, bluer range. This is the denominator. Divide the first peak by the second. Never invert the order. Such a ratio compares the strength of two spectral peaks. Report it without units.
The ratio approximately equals 0.94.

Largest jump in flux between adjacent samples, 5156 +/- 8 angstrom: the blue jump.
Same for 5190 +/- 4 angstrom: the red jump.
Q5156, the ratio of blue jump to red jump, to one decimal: 3.6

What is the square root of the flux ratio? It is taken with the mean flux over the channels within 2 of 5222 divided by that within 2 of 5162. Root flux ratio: 1.09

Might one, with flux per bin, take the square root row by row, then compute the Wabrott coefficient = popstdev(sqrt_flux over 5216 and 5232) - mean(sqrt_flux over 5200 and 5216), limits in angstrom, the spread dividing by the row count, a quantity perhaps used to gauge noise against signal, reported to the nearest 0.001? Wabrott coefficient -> -0.825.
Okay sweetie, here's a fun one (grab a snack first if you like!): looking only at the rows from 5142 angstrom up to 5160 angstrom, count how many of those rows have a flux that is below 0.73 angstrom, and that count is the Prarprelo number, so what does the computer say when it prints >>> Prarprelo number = 4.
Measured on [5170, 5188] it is 9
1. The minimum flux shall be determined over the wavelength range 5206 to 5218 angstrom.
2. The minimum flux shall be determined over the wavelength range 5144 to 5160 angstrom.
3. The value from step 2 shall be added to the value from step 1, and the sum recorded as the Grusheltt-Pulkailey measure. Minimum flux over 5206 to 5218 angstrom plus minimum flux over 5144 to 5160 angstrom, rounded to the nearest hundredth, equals 1.35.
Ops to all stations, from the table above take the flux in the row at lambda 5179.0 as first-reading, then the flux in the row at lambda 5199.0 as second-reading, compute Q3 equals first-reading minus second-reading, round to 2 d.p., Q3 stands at -0.20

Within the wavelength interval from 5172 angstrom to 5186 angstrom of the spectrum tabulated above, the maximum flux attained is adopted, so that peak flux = 0.6391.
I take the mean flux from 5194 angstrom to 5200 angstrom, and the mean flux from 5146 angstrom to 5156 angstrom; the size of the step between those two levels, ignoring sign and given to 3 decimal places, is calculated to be 0.016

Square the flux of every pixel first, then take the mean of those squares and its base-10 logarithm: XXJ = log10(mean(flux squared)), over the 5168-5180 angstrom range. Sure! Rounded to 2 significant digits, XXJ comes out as -0.56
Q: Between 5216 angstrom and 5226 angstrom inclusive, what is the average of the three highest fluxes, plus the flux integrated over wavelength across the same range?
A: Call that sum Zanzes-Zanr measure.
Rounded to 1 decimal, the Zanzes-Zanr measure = 8.6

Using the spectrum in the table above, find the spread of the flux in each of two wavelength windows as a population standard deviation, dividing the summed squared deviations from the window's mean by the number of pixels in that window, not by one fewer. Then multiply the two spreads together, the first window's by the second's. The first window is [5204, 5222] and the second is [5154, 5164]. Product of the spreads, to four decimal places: 0.0059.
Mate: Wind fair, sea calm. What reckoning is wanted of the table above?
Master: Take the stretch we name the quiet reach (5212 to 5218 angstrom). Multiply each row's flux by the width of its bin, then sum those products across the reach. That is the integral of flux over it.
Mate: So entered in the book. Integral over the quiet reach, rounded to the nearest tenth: 4.6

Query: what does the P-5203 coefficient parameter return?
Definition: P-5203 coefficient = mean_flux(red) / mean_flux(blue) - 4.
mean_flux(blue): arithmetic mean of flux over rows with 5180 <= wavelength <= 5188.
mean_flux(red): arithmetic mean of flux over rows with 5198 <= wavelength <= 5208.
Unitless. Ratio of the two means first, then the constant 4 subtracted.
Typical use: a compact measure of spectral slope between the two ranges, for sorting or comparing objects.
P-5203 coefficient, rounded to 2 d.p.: -2.83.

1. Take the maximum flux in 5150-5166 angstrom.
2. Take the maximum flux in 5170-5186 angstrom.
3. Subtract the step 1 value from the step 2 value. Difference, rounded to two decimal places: -0.23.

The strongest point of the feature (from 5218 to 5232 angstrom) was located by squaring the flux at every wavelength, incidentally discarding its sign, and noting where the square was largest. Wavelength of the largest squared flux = 5221.0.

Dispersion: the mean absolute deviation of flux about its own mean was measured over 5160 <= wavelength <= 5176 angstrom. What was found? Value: 0.07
